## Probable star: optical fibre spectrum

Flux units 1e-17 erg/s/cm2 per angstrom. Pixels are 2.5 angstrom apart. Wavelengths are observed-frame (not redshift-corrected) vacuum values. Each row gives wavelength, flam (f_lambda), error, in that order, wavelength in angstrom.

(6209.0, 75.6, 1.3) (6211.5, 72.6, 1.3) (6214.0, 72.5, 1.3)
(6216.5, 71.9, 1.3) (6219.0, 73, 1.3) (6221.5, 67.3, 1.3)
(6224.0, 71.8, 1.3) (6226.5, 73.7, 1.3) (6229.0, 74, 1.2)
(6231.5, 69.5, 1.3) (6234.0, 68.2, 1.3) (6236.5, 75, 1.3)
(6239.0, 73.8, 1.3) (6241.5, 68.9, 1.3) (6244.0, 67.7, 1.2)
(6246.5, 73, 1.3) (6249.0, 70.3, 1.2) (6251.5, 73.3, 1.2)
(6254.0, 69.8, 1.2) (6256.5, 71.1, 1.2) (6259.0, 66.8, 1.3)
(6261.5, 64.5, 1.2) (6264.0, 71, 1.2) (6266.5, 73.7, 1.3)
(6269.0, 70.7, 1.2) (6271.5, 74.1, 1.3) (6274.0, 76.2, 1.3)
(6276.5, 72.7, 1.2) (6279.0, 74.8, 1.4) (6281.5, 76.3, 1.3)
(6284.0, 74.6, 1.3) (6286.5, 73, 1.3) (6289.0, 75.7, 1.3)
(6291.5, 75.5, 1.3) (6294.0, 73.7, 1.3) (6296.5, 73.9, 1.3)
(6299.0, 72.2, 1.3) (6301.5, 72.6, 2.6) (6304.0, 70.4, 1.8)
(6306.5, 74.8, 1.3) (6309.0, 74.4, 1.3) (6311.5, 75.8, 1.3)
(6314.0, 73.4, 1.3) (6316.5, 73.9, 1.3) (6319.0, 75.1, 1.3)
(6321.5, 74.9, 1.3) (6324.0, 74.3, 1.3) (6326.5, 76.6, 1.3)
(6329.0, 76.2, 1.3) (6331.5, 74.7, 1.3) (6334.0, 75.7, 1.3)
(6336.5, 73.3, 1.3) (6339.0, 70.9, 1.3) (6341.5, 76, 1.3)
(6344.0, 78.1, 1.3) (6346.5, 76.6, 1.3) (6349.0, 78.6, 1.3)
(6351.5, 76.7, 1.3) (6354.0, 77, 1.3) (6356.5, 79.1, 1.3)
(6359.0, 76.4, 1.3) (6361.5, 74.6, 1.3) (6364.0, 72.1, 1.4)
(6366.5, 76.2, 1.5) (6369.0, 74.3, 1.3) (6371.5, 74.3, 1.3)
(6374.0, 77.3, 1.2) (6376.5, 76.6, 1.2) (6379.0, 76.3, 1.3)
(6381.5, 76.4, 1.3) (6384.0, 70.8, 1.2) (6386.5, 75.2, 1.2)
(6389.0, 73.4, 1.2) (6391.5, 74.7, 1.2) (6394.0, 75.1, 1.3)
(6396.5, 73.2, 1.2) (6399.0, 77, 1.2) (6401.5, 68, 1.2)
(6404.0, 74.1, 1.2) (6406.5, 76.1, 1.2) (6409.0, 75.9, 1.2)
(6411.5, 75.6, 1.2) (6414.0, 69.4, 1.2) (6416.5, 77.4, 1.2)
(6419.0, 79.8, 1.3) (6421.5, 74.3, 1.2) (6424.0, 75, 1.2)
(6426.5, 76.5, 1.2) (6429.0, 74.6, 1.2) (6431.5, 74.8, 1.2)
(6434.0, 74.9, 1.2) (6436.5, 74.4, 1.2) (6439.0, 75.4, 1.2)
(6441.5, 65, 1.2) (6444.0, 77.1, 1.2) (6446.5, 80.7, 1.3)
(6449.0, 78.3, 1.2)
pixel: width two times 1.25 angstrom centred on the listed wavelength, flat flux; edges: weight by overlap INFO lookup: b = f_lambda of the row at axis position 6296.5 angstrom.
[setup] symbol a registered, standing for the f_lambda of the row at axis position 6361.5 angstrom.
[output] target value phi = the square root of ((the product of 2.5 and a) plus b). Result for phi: 16.1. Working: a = 74.6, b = 73.9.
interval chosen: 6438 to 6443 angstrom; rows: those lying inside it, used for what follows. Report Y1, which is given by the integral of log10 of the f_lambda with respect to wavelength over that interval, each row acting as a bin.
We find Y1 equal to 9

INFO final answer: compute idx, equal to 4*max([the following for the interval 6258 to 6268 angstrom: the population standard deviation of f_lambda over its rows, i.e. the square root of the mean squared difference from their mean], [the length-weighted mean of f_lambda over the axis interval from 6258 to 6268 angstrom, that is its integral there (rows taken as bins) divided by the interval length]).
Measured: 276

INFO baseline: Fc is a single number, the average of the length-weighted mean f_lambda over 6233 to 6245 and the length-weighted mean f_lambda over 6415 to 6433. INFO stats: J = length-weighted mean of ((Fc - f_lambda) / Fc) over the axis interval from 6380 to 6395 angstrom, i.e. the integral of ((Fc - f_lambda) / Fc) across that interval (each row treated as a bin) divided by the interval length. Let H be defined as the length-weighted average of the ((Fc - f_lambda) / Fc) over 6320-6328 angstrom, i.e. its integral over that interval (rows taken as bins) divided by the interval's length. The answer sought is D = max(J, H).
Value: -0.0122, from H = -0.026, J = -0.012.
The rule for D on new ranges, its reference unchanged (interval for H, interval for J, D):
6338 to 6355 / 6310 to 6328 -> -0.0201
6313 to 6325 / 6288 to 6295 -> -0.0129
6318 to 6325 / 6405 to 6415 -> -0.0133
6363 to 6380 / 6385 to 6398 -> -0.0124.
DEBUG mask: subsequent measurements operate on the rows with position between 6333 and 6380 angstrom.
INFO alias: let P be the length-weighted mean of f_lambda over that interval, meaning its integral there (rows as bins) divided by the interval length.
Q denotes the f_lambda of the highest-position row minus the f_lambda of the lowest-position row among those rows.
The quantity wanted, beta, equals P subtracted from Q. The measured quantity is -75.2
